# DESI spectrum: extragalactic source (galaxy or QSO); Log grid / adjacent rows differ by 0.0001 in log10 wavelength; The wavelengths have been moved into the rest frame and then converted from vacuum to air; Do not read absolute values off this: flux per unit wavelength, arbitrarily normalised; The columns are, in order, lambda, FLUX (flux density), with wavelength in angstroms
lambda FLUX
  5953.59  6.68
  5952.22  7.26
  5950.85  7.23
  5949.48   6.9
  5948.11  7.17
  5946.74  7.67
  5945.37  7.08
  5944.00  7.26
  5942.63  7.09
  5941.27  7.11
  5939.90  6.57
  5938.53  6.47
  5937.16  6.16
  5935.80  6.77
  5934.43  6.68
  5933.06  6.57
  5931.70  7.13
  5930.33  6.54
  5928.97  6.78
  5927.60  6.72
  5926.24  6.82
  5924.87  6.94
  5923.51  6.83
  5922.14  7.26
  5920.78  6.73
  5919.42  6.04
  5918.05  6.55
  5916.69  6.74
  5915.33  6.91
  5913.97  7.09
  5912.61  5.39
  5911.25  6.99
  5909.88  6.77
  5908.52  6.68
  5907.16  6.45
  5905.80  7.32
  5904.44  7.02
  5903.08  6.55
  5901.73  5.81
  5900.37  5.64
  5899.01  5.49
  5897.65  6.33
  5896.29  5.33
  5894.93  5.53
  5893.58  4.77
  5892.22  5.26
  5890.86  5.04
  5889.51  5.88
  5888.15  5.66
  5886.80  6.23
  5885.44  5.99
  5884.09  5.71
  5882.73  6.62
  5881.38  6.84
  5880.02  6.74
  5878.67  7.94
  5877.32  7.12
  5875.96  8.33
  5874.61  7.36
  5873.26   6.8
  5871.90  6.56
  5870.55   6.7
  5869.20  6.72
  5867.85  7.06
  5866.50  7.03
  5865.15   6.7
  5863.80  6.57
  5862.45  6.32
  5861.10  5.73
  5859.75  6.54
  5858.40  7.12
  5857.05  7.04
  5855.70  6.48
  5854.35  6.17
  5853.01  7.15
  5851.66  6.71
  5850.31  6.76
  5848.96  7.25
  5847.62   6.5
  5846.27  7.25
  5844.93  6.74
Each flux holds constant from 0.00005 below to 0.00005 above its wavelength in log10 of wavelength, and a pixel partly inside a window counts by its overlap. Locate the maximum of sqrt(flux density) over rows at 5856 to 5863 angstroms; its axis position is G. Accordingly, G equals 5858.40 angstroms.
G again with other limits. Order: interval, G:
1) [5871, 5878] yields 5875.96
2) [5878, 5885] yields 5878.67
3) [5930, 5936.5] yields 5931.70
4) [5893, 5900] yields 5897.65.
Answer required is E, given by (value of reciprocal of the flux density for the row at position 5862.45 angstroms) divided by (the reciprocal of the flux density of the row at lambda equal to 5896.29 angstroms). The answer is 0.843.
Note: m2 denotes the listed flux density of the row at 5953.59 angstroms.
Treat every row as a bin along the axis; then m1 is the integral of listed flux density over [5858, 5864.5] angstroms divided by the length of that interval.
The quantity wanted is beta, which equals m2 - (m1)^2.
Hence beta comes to -35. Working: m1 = 6.4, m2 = 6.68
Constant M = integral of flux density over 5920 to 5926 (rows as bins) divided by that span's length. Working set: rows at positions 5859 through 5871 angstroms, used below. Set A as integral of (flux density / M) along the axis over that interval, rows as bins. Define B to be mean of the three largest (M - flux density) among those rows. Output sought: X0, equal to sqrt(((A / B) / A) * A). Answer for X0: 4.0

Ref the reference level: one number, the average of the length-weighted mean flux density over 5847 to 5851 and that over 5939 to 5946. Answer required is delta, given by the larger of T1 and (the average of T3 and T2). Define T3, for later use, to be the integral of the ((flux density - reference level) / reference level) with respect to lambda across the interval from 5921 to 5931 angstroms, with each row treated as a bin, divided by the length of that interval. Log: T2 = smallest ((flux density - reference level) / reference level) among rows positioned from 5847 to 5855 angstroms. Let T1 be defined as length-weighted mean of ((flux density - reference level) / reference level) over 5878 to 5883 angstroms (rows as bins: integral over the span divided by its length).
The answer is 0.021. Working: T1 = 0.02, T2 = -0.11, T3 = -0.013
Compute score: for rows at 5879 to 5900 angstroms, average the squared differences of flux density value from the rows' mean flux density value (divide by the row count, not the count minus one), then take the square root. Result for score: 0.60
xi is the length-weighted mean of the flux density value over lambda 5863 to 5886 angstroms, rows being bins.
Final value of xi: 6.9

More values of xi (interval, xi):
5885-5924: 6.2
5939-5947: 7.1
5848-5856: 6.8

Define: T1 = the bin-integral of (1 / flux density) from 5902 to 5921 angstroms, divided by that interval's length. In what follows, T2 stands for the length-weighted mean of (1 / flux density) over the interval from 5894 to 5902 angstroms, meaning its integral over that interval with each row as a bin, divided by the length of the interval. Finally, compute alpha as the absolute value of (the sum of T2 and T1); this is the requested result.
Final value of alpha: 0.329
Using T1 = 0.1515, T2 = 0.178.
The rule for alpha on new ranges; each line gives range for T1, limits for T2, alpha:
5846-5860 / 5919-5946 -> 0.295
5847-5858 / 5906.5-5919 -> 0.300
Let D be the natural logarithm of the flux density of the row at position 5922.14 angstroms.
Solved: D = 1.98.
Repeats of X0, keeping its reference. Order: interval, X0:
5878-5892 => 3.0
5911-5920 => 3.0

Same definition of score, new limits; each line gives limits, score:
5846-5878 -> 0.49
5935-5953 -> 0.38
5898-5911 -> 0.60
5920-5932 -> 0.21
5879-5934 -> 0.66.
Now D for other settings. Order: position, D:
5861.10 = 1.75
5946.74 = 2.04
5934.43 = 1.90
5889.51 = 1.77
